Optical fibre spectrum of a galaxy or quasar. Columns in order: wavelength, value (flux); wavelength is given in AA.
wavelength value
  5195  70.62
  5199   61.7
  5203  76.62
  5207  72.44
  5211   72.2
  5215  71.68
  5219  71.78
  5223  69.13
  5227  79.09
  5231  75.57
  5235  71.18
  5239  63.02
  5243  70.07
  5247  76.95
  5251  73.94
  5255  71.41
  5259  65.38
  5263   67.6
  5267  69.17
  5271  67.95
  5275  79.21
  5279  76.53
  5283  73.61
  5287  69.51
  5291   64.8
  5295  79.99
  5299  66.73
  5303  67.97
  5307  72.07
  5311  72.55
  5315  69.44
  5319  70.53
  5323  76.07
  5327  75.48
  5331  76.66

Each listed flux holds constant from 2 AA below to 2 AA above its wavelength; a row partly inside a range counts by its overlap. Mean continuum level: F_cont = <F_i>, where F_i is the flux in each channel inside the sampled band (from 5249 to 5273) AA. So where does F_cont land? 69.2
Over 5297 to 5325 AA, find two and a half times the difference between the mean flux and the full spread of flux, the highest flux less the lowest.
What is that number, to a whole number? 154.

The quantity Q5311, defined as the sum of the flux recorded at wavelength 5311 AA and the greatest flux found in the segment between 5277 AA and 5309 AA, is 153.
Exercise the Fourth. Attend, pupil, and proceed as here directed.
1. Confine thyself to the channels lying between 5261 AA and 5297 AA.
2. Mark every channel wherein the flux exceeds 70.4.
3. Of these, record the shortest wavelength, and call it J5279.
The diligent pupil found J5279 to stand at 5275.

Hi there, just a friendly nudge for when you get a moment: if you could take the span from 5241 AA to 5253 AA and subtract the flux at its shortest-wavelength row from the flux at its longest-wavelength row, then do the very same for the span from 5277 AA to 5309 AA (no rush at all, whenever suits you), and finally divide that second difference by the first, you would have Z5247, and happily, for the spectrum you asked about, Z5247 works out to -1.2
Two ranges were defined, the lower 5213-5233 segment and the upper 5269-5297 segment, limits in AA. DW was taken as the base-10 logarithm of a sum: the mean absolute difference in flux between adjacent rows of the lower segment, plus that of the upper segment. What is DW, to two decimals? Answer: 1.04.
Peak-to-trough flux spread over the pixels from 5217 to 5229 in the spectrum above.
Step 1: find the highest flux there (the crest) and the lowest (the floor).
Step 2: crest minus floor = 10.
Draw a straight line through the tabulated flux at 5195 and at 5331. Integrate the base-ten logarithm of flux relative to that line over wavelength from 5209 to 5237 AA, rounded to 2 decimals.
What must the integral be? 0.17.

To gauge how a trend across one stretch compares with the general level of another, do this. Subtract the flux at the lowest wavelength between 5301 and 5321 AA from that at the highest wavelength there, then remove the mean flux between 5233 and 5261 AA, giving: -68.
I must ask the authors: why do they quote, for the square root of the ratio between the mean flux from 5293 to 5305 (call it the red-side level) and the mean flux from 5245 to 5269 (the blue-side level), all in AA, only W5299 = 1.01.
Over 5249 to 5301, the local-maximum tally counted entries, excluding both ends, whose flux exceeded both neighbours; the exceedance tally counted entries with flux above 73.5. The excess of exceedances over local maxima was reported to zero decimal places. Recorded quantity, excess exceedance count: 2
